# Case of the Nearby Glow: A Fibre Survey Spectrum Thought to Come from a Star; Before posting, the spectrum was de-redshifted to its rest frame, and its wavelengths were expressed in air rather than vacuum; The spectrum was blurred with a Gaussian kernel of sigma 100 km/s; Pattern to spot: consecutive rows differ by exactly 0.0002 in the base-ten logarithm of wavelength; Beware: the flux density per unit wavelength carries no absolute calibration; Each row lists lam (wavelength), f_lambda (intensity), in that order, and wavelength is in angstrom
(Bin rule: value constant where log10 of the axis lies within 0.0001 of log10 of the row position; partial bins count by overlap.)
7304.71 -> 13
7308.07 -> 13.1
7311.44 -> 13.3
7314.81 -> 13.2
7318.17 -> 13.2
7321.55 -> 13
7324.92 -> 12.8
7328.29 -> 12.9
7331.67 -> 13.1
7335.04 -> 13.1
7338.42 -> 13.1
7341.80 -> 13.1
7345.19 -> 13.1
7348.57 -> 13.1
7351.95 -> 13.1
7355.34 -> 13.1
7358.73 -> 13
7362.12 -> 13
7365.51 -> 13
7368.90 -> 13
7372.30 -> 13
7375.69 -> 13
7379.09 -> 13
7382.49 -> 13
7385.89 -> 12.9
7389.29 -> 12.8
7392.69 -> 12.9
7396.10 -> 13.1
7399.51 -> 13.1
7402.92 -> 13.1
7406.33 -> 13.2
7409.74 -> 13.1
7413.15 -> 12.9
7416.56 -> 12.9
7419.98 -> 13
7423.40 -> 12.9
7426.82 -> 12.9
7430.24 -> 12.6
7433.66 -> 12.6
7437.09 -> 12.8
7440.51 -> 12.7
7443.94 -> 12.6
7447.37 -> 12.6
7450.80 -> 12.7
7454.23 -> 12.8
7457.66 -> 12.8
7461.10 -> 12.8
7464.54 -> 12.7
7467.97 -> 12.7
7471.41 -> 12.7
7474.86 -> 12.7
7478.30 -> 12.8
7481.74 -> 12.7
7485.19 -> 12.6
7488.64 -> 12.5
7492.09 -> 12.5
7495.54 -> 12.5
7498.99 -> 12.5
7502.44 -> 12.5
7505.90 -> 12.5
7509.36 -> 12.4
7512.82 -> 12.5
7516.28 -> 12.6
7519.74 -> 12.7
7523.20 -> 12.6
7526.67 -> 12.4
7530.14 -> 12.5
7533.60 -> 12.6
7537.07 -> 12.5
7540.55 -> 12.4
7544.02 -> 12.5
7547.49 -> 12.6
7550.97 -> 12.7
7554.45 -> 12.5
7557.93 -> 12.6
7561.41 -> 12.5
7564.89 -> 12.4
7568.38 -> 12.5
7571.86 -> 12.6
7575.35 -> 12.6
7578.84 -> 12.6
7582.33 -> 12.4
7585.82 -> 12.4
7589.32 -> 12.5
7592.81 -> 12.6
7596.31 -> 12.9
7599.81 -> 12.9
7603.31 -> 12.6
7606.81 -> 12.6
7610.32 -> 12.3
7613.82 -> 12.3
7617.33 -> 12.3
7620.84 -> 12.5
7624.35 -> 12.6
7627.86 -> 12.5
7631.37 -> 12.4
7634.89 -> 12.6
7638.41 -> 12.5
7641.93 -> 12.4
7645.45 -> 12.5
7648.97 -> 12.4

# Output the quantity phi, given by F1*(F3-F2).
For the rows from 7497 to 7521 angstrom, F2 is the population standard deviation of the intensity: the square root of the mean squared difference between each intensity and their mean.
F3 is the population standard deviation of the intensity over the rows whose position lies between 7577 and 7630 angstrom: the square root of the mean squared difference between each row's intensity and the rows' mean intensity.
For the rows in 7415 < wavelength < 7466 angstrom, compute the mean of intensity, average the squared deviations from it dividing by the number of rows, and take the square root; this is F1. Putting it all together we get 0.012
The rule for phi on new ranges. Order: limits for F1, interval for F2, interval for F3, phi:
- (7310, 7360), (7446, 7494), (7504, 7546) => -0.001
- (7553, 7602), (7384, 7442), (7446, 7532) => -0.007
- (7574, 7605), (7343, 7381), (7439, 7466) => 0.005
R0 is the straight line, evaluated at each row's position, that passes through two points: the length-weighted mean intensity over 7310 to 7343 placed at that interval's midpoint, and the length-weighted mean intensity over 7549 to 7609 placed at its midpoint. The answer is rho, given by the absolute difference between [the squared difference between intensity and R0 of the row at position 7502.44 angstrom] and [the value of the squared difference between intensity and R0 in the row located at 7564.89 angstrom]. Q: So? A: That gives 0.0105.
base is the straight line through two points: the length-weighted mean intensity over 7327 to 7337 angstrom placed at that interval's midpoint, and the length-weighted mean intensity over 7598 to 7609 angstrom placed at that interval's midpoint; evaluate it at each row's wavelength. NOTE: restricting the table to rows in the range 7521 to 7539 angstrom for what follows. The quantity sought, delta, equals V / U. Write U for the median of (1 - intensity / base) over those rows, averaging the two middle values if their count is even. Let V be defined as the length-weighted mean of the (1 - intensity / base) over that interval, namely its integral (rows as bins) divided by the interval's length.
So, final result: 0.95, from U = 0.021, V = 0.020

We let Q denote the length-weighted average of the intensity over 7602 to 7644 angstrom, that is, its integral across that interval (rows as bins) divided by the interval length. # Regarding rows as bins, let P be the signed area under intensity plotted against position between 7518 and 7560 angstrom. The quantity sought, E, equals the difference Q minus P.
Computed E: -515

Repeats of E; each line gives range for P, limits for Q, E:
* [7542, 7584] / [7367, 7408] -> -514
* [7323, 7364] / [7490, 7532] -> -522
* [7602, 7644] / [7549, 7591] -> -511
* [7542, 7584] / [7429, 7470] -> -514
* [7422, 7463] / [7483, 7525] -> -509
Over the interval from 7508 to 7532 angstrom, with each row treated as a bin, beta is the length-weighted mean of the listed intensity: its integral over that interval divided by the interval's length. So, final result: 12.5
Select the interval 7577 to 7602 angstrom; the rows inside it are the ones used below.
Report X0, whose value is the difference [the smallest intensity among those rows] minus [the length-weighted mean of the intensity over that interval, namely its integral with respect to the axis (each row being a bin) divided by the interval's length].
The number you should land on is -0.21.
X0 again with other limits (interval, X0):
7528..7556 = -0.14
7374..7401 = -0.17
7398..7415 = -0.18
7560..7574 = -0.10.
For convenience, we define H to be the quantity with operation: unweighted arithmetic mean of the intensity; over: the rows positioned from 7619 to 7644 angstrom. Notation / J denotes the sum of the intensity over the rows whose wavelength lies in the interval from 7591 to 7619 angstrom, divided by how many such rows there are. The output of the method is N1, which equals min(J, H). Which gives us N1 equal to 12.5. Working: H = 12.5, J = 12.6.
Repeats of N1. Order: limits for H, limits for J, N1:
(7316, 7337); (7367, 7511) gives 12.8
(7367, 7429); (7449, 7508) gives 12.6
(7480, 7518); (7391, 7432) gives 12.5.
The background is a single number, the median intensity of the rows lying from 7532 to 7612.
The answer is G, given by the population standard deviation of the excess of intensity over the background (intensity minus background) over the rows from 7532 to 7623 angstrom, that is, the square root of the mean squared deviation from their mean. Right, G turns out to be 0.15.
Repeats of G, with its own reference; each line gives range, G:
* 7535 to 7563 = 0.09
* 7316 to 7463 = 0.17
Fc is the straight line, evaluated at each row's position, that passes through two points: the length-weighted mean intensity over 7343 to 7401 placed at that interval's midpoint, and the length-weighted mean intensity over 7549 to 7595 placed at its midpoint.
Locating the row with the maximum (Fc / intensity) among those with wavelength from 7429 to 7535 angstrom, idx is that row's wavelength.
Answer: 7509.36 angstrom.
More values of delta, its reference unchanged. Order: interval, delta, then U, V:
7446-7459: 1.18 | 0.010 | 0.012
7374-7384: 1.00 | -0.002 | -0.002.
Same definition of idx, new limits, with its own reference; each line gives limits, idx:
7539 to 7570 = 7540.55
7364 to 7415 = 7389.29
